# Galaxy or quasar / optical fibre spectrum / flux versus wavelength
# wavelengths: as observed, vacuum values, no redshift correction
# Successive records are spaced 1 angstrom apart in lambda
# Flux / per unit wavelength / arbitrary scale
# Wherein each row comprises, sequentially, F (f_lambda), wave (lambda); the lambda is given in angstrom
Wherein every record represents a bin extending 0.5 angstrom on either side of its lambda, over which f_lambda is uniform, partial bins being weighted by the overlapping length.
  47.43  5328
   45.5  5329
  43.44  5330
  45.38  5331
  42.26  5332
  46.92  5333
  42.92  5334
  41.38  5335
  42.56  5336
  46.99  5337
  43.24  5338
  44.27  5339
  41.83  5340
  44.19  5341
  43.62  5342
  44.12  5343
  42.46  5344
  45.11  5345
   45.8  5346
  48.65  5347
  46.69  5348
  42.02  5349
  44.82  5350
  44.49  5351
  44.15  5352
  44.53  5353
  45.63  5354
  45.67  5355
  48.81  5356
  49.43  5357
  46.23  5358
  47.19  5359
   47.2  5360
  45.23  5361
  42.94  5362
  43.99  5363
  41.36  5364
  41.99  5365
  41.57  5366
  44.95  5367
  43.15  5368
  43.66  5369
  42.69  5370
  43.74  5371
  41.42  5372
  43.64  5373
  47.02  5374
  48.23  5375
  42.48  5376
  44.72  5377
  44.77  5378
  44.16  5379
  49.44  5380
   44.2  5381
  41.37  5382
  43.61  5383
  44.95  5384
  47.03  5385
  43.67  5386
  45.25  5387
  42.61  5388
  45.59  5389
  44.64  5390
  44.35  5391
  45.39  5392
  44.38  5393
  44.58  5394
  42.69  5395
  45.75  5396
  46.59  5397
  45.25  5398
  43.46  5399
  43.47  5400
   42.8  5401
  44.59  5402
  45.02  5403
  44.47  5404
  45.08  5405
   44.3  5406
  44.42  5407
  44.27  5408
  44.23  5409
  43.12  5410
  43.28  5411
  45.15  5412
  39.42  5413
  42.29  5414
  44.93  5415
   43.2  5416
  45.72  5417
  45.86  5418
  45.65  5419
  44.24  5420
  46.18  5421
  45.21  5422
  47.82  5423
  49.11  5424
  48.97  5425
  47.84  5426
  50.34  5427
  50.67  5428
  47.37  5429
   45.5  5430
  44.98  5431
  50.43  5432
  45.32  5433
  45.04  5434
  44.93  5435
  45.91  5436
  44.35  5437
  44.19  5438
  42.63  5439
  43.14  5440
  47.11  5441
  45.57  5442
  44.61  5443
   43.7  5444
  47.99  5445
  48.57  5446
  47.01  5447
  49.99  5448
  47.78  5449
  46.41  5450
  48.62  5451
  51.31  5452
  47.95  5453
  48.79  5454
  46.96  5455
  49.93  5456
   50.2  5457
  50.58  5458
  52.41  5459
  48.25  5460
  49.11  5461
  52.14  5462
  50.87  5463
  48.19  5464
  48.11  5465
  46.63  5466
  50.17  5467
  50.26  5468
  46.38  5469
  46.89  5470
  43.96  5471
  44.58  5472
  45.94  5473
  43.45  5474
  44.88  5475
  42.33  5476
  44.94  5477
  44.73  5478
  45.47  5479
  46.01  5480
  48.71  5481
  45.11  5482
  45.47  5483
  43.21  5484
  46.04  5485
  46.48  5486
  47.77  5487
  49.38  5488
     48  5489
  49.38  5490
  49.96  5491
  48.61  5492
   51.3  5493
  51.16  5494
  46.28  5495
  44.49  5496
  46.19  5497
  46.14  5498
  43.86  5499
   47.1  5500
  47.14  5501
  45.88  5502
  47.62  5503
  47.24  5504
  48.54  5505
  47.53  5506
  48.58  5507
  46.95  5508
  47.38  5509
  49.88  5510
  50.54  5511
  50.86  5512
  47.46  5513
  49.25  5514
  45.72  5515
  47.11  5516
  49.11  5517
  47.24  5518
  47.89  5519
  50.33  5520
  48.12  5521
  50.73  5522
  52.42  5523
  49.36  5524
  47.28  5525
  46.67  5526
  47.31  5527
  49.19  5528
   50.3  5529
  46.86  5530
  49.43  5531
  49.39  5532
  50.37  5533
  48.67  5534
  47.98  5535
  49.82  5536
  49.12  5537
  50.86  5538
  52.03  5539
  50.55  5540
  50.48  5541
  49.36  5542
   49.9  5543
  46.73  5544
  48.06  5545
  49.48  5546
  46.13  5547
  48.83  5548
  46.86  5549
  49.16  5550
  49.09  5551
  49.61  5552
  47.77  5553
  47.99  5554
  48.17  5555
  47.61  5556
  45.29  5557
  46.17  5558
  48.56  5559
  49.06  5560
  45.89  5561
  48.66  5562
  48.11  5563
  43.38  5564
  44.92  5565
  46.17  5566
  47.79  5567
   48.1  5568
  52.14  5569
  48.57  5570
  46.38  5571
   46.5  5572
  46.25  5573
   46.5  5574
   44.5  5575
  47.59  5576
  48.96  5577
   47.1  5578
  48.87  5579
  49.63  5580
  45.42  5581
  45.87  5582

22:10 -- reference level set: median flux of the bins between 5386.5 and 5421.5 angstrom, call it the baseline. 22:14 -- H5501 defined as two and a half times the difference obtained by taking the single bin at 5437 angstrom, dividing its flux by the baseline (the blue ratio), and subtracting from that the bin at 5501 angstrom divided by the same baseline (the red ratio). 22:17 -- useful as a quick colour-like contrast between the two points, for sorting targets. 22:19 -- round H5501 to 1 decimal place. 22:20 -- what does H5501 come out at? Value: -0.2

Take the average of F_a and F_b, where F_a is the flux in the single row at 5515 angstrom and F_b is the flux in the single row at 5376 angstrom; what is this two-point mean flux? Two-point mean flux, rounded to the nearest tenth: 44.1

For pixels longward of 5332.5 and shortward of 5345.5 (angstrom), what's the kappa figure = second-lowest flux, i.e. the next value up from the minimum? 41.83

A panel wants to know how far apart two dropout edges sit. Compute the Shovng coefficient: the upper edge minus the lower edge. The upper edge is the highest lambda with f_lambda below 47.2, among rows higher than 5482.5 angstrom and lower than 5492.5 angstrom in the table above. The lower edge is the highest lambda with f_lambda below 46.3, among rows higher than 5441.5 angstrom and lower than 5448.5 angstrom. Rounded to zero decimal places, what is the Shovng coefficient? 42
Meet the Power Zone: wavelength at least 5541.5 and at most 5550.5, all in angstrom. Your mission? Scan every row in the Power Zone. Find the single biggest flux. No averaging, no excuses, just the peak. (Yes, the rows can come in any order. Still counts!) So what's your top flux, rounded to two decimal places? 49.90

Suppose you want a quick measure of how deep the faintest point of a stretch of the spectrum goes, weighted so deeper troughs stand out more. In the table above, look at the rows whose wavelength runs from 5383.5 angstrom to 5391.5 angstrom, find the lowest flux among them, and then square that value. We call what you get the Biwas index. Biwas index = 1816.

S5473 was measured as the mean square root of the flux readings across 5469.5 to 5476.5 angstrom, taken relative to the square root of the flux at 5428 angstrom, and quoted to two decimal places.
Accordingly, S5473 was 0.94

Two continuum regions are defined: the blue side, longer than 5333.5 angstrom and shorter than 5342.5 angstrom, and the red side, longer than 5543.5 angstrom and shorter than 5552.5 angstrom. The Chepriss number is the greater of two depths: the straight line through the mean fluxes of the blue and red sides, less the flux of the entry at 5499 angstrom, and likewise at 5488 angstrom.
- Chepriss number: 3.2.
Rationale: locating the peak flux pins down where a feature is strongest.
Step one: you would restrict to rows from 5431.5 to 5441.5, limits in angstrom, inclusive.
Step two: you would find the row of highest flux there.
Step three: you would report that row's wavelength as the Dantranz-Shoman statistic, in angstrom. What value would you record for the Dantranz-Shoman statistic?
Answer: 5432 angstrom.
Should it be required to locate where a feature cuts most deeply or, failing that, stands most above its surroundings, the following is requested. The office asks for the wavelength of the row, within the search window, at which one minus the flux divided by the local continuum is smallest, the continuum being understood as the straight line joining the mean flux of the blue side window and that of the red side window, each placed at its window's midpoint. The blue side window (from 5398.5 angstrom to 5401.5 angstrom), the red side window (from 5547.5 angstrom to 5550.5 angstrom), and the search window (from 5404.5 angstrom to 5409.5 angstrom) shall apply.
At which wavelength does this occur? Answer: 5405 angstrom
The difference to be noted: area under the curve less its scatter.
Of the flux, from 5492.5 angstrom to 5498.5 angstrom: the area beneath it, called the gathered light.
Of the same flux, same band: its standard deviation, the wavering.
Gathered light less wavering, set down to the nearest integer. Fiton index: 283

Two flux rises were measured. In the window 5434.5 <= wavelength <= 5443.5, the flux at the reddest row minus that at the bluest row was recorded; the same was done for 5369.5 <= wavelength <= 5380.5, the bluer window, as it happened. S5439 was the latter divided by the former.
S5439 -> -21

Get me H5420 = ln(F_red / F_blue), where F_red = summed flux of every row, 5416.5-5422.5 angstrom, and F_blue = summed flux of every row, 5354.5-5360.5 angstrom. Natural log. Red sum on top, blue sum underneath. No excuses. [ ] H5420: -0.04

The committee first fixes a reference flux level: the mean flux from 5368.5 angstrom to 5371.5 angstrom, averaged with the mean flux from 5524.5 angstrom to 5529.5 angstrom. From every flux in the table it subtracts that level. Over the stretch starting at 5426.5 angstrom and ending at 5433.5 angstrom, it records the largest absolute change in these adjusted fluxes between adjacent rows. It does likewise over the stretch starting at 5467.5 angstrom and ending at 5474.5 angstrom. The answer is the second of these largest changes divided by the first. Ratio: 0.71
